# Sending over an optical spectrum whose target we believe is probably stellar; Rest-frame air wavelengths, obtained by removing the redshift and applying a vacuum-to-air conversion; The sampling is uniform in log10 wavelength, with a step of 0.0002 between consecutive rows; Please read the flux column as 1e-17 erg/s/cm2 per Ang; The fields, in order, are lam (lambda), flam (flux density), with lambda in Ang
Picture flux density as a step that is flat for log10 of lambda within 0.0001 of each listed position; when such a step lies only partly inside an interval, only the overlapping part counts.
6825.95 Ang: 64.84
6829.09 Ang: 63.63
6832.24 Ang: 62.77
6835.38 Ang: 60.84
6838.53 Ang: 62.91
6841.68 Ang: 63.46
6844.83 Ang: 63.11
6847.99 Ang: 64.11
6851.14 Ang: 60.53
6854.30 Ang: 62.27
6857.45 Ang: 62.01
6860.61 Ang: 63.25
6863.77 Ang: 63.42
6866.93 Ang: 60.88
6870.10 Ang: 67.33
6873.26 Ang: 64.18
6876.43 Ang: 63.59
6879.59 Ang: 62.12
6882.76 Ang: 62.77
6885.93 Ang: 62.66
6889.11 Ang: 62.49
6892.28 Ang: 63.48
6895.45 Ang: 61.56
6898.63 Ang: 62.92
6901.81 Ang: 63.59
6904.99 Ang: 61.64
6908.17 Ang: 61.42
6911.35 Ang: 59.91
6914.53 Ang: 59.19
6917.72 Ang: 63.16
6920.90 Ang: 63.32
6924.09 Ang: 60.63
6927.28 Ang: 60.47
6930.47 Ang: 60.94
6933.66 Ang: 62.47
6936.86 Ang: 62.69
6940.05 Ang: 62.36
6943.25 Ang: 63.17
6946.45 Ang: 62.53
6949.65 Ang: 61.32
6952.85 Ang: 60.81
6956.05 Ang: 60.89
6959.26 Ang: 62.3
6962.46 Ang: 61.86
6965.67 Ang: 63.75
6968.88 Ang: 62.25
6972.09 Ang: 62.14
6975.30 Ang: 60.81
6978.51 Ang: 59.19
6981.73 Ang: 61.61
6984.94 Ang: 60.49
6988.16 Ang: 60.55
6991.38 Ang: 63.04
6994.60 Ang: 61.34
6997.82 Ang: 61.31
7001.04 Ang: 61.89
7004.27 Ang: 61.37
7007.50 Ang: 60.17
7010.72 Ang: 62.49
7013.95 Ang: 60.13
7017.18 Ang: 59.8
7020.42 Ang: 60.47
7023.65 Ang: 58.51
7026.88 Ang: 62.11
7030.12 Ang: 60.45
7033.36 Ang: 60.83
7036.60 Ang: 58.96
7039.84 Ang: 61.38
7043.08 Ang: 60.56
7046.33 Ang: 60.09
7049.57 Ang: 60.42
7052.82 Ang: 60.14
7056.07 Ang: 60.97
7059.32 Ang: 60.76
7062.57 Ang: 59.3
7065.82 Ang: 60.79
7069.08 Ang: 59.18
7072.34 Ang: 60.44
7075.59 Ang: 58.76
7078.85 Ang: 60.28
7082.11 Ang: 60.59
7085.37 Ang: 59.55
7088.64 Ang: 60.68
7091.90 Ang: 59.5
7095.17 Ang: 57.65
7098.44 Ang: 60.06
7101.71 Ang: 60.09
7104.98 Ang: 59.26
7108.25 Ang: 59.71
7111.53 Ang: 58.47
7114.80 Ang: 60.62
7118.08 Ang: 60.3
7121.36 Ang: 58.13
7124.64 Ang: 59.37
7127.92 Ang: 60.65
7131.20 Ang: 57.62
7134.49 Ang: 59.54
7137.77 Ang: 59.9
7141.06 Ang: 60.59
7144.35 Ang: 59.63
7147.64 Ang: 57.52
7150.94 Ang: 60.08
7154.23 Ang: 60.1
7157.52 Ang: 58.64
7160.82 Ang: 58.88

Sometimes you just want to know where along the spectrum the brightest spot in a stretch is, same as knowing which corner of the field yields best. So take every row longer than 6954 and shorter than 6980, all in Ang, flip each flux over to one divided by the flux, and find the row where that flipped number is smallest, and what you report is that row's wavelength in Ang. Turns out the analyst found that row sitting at 6965.67 Ang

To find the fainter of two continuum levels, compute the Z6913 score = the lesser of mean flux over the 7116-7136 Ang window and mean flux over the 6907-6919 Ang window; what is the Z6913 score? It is 59.3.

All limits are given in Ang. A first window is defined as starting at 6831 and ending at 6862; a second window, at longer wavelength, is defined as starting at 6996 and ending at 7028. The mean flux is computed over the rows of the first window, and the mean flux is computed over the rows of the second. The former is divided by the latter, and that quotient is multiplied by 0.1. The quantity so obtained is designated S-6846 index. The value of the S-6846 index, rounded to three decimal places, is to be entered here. 0.103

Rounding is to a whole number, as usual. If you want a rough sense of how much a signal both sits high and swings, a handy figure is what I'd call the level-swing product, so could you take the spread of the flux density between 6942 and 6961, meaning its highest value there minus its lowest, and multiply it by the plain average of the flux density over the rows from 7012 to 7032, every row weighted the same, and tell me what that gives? 142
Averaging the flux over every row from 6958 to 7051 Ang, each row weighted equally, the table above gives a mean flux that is 61.0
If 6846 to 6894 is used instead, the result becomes 63.0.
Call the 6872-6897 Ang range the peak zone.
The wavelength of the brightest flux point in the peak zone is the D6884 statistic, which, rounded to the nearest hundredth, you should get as 6873.26 Ang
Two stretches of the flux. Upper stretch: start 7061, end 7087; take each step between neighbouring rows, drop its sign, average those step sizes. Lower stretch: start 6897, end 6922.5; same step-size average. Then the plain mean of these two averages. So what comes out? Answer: 1.29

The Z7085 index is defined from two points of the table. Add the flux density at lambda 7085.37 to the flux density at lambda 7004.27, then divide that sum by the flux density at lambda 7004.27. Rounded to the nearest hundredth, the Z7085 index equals 1.97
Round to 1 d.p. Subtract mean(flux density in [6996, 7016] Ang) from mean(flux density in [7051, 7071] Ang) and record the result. -1.0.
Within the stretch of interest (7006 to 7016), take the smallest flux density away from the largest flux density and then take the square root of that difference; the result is 1.5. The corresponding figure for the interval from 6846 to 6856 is 1.9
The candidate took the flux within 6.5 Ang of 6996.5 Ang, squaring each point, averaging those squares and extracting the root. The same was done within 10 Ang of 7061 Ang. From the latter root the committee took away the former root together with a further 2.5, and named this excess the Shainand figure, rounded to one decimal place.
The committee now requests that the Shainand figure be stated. -4.2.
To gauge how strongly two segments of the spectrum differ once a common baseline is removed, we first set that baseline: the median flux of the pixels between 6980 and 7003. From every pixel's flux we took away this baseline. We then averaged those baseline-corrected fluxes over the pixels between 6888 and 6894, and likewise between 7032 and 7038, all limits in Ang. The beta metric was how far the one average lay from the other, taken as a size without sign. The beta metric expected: 3.1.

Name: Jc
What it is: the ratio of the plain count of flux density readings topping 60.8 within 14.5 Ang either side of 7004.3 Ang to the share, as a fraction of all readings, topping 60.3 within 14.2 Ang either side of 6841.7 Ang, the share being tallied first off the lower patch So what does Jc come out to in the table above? 6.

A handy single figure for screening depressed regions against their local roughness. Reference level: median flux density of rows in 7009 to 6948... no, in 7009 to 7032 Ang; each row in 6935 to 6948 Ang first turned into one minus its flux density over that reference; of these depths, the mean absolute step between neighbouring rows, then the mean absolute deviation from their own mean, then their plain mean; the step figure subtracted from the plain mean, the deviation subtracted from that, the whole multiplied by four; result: -0.20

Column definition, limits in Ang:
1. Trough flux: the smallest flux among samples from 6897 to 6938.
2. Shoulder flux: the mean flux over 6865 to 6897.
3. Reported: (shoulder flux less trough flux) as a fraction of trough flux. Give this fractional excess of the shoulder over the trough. 0.066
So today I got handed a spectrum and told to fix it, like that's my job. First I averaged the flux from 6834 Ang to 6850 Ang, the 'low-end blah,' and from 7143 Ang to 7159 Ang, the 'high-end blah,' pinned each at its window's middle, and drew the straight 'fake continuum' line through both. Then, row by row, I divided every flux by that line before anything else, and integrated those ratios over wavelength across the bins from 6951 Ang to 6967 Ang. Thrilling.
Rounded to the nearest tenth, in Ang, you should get 16.1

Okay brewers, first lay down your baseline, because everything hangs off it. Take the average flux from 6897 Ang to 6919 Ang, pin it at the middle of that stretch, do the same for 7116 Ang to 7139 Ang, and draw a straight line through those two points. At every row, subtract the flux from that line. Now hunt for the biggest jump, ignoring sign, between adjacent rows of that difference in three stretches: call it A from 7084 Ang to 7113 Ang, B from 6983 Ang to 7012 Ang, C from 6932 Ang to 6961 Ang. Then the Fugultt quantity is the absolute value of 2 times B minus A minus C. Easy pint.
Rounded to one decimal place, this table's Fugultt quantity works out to 1.2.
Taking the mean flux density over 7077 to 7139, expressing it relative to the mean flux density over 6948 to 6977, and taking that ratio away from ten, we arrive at 9.04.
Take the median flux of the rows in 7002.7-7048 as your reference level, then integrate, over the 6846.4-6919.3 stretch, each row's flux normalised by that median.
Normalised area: 75.4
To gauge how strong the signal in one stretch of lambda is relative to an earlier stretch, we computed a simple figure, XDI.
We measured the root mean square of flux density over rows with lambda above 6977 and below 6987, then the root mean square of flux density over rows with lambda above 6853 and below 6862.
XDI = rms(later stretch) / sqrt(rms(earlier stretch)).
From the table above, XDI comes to 7.64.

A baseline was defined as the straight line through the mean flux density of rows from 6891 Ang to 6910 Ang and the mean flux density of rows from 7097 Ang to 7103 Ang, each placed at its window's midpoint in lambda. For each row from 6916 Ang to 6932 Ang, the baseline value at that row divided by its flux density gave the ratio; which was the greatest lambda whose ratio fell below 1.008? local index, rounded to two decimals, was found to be 6920.90 Ang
